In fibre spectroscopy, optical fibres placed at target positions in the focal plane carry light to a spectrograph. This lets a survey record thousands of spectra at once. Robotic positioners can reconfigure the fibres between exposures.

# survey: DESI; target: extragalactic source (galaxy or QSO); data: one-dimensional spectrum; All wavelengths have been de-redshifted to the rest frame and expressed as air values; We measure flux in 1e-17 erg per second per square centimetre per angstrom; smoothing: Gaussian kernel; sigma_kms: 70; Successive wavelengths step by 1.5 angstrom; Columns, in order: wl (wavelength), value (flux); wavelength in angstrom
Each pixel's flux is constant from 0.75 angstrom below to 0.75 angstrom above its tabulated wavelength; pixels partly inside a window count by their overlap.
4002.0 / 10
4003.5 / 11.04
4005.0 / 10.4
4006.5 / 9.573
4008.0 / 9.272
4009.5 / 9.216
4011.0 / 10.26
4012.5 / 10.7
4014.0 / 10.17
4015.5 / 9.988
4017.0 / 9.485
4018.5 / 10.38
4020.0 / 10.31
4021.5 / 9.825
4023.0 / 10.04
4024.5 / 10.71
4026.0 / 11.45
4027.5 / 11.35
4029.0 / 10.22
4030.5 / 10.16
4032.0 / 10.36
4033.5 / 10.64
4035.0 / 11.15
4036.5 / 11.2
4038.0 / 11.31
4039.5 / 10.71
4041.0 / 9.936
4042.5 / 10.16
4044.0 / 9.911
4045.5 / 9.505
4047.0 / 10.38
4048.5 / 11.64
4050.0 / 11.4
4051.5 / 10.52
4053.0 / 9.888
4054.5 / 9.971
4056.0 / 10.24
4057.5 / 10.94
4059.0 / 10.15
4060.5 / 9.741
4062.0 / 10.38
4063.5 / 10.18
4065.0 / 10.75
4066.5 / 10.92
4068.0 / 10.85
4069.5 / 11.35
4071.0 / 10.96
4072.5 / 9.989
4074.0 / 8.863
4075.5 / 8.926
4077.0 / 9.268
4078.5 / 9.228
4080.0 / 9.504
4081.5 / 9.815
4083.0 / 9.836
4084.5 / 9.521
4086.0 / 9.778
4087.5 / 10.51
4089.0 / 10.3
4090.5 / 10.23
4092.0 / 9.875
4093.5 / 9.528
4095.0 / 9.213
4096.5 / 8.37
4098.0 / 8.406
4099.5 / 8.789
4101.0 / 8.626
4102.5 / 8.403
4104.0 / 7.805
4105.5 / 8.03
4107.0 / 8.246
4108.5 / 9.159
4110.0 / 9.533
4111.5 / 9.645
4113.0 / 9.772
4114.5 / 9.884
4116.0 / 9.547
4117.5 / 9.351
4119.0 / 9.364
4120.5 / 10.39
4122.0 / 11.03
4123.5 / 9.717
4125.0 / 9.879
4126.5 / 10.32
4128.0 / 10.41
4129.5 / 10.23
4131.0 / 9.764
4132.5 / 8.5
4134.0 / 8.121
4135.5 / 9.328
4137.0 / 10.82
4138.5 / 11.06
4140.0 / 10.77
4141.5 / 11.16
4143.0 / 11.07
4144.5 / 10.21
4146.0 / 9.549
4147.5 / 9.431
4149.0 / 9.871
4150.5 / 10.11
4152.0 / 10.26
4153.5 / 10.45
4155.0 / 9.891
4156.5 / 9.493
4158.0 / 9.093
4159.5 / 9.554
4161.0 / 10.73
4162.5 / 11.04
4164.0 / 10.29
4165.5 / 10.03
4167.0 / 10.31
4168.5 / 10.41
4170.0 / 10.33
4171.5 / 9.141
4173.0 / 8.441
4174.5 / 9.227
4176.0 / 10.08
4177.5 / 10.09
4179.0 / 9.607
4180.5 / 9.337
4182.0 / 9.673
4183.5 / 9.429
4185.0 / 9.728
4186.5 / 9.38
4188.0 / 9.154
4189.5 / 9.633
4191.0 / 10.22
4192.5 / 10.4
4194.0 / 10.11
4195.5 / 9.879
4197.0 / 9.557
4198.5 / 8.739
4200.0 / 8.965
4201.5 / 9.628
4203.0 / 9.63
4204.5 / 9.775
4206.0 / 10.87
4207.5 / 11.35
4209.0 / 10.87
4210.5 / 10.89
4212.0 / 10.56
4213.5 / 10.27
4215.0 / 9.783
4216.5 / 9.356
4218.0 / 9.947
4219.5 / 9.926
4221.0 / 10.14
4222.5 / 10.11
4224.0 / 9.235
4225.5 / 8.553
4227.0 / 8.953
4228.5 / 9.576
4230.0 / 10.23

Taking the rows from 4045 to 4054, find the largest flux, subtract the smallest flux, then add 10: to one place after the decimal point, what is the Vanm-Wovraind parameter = 12.1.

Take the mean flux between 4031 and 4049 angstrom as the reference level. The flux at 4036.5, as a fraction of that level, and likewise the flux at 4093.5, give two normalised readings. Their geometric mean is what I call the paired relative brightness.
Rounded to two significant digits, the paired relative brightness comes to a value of 0.98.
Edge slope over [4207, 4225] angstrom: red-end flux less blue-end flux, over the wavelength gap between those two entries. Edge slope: -0.13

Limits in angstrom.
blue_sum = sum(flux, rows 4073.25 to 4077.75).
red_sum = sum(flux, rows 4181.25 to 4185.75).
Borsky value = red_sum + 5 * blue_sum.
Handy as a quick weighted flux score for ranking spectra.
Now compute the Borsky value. 164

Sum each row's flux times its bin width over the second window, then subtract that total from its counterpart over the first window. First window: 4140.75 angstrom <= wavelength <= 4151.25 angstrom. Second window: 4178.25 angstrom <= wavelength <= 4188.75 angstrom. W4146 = 7.6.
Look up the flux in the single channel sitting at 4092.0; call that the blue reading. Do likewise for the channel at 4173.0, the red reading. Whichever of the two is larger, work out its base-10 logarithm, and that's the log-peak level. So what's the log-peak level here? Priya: 0.99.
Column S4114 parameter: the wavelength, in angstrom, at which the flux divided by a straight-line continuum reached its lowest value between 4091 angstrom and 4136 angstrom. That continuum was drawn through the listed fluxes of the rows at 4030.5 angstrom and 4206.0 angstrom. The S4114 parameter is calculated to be 4104.0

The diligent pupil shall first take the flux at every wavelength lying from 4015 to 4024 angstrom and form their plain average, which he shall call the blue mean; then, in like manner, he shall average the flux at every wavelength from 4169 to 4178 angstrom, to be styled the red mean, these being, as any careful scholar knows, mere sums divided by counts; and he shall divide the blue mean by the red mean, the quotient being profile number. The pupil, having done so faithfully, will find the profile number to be 1.05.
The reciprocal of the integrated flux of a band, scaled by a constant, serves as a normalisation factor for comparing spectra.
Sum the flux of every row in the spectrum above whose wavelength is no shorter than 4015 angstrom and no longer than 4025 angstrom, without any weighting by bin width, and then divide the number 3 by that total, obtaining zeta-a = 0.042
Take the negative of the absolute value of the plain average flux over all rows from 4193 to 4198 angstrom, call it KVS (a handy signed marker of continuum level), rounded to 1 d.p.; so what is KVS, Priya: -9.8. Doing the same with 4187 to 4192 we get -9.7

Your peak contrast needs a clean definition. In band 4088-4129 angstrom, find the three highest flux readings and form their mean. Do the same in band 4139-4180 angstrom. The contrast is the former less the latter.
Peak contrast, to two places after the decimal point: -0.48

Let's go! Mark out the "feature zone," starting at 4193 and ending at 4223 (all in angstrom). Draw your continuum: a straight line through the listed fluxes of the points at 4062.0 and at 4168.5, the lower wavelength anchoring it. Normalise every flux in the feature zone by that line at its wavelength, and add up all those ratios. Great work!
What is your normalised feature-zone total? 19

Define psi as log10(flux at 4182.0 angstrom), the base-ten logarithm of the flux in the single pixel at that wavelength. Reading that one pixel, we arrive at 0.986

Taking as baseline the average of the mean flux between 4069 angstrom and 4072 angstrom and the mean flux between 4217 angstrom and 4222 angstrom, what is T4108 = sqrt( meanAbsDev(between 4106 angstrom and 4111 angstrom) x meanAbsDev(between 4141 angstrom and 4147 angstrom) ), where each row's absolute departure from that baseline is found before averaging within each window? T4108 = 1.0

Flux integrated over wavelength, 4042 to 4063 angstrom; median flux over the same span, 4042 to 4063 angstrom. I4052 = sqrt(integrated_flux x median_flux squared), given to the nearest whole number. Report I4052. 150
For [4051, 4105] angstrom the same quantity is 226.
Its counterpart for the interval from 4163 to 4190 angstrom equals 156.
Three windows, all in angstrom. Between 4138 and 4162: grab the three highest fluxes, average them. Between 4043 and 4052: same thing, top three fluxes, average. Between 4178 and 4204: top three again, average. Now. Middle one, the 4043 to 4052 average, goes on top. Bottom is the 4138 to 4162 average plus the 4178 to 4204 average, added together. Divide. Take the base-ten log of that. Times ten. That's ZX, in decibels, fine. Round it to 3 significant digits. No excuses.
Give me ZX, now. -2.80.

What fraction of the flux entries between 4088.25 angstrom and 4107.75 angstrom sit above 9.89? 0.15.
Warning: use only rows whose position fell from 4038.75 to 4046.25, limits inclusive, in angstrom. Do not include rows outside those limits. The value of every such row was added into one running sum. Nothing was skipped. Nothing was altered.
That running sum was 50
